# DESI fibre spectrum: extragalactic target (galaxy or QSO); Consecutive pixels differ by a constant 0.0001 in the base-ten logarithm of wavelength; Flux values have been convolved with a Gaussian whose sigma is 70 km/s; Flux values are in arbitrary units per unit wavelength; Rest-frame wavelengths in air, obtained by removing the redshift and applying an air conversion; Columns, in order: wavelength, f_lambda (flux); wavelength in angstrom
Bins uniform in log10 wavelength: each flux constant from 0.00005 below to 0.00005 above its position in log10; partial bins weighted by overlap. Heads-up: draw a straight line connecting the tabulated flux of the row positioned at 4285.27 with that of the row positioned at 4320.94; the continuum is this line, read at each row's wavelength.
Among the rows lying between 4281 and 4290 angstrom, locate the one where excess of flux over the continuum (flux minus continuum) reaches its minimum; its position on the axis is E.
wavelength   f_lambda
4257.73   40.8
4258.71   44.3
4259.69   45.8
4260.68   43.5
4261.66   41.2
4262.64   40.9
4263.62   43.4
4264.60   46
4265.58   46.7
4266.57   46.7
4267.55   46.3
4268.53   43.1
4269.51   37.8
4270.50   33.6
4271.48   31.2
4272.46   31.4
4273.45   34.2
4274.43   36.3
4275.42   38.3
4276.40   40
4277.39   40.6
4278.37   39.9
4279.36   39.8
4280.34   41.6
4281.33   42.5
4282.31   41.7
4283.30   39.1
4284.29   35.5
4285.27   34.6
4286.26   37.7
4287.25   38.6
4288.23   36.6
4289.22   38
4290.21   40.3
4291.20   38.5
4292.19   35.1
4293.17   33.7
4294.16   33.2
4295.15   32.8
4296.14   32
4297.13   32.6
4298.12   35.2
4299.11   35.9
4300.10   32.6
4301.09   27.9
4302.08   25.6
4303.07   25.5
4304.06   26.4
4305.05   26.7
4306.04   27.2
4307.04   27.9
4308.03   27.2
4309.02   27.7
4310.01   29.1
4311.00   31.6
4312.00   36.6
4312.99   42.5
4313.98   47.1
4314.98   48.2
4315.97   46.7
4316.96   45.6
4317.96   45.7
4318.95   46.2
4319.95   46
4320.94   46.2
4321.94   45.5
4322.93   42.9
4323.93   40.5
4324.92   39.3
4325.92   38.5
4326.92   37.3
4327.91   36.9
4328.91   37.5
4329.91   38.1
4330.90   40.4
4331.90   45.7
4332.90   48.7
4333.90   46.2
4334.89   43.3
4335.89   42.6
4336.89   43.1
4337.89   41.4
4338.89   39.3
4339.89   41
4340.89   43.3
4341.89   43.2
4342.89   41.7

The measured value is 4285.27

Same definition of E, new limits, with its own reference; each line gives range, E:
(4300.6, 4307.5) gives 4303.07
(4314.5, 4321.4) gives 4320.94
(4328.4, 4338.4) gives 4328.91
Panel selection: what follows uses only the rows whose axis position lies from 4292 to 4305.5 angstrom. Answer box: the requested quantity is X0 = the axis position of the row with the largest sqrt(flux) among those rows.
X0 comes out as 4299.11 angstrom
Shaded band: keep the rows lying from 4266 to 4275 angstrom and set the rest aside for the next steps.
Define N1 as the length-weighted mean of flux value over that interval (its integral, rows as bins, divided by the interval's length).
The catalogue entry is 37.9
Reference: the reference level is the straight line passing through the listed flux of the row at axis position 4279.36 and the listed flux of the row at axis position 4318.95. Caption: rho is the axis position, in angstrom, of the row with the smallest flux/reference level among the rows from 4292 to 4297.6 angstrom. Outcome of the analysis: 4296.14 angstrom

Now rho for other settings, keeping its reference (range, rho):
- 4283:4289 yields 4285.27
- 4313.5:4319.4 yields 4317.96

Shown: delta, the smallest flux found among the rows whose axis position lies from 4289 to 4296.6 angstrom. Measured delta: 32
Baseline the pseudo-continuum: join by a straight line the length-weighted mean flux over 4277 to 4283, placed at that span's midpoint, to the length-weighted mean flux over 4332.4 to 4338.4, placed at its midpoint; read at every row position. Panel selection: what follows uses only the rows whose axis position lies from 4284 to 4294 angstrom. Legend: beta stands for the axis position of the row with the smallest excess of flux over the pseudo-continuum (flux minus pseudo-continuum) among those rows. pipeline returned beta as 4293.17 angstrom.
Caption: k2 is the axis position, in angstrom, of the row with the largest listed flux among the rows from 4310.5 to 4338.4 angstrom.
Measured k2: 4332.90 angstrom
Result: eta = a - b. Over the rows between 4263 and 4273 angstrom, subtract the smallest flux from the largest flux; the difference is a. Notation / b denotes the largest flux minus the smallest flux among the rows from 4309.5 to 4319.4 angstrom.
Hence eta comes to -3.6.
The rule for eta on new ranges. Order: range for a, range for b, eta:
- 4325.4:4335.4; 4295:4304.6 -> 1.4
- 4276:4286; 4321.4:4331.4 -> -0.7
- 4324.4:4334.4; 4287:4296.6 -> 3.5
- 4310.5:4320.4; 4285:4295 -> 9.5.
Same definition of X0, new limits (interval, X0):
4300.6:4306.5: 4301.09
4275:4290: 4281.33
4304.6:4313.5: 4312.99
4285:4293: 4290.21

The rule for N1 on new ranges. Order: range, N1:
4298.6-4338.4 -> 38.3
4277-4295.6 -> 37.9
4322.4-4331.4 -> 39.1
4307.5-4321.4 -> 40.4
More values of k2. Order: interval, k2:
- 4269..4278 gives 4277.39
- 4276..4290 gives 4281.33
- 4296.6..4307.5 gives 4299.11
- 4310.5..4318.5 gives 4314.98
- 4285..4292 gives 4290.21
